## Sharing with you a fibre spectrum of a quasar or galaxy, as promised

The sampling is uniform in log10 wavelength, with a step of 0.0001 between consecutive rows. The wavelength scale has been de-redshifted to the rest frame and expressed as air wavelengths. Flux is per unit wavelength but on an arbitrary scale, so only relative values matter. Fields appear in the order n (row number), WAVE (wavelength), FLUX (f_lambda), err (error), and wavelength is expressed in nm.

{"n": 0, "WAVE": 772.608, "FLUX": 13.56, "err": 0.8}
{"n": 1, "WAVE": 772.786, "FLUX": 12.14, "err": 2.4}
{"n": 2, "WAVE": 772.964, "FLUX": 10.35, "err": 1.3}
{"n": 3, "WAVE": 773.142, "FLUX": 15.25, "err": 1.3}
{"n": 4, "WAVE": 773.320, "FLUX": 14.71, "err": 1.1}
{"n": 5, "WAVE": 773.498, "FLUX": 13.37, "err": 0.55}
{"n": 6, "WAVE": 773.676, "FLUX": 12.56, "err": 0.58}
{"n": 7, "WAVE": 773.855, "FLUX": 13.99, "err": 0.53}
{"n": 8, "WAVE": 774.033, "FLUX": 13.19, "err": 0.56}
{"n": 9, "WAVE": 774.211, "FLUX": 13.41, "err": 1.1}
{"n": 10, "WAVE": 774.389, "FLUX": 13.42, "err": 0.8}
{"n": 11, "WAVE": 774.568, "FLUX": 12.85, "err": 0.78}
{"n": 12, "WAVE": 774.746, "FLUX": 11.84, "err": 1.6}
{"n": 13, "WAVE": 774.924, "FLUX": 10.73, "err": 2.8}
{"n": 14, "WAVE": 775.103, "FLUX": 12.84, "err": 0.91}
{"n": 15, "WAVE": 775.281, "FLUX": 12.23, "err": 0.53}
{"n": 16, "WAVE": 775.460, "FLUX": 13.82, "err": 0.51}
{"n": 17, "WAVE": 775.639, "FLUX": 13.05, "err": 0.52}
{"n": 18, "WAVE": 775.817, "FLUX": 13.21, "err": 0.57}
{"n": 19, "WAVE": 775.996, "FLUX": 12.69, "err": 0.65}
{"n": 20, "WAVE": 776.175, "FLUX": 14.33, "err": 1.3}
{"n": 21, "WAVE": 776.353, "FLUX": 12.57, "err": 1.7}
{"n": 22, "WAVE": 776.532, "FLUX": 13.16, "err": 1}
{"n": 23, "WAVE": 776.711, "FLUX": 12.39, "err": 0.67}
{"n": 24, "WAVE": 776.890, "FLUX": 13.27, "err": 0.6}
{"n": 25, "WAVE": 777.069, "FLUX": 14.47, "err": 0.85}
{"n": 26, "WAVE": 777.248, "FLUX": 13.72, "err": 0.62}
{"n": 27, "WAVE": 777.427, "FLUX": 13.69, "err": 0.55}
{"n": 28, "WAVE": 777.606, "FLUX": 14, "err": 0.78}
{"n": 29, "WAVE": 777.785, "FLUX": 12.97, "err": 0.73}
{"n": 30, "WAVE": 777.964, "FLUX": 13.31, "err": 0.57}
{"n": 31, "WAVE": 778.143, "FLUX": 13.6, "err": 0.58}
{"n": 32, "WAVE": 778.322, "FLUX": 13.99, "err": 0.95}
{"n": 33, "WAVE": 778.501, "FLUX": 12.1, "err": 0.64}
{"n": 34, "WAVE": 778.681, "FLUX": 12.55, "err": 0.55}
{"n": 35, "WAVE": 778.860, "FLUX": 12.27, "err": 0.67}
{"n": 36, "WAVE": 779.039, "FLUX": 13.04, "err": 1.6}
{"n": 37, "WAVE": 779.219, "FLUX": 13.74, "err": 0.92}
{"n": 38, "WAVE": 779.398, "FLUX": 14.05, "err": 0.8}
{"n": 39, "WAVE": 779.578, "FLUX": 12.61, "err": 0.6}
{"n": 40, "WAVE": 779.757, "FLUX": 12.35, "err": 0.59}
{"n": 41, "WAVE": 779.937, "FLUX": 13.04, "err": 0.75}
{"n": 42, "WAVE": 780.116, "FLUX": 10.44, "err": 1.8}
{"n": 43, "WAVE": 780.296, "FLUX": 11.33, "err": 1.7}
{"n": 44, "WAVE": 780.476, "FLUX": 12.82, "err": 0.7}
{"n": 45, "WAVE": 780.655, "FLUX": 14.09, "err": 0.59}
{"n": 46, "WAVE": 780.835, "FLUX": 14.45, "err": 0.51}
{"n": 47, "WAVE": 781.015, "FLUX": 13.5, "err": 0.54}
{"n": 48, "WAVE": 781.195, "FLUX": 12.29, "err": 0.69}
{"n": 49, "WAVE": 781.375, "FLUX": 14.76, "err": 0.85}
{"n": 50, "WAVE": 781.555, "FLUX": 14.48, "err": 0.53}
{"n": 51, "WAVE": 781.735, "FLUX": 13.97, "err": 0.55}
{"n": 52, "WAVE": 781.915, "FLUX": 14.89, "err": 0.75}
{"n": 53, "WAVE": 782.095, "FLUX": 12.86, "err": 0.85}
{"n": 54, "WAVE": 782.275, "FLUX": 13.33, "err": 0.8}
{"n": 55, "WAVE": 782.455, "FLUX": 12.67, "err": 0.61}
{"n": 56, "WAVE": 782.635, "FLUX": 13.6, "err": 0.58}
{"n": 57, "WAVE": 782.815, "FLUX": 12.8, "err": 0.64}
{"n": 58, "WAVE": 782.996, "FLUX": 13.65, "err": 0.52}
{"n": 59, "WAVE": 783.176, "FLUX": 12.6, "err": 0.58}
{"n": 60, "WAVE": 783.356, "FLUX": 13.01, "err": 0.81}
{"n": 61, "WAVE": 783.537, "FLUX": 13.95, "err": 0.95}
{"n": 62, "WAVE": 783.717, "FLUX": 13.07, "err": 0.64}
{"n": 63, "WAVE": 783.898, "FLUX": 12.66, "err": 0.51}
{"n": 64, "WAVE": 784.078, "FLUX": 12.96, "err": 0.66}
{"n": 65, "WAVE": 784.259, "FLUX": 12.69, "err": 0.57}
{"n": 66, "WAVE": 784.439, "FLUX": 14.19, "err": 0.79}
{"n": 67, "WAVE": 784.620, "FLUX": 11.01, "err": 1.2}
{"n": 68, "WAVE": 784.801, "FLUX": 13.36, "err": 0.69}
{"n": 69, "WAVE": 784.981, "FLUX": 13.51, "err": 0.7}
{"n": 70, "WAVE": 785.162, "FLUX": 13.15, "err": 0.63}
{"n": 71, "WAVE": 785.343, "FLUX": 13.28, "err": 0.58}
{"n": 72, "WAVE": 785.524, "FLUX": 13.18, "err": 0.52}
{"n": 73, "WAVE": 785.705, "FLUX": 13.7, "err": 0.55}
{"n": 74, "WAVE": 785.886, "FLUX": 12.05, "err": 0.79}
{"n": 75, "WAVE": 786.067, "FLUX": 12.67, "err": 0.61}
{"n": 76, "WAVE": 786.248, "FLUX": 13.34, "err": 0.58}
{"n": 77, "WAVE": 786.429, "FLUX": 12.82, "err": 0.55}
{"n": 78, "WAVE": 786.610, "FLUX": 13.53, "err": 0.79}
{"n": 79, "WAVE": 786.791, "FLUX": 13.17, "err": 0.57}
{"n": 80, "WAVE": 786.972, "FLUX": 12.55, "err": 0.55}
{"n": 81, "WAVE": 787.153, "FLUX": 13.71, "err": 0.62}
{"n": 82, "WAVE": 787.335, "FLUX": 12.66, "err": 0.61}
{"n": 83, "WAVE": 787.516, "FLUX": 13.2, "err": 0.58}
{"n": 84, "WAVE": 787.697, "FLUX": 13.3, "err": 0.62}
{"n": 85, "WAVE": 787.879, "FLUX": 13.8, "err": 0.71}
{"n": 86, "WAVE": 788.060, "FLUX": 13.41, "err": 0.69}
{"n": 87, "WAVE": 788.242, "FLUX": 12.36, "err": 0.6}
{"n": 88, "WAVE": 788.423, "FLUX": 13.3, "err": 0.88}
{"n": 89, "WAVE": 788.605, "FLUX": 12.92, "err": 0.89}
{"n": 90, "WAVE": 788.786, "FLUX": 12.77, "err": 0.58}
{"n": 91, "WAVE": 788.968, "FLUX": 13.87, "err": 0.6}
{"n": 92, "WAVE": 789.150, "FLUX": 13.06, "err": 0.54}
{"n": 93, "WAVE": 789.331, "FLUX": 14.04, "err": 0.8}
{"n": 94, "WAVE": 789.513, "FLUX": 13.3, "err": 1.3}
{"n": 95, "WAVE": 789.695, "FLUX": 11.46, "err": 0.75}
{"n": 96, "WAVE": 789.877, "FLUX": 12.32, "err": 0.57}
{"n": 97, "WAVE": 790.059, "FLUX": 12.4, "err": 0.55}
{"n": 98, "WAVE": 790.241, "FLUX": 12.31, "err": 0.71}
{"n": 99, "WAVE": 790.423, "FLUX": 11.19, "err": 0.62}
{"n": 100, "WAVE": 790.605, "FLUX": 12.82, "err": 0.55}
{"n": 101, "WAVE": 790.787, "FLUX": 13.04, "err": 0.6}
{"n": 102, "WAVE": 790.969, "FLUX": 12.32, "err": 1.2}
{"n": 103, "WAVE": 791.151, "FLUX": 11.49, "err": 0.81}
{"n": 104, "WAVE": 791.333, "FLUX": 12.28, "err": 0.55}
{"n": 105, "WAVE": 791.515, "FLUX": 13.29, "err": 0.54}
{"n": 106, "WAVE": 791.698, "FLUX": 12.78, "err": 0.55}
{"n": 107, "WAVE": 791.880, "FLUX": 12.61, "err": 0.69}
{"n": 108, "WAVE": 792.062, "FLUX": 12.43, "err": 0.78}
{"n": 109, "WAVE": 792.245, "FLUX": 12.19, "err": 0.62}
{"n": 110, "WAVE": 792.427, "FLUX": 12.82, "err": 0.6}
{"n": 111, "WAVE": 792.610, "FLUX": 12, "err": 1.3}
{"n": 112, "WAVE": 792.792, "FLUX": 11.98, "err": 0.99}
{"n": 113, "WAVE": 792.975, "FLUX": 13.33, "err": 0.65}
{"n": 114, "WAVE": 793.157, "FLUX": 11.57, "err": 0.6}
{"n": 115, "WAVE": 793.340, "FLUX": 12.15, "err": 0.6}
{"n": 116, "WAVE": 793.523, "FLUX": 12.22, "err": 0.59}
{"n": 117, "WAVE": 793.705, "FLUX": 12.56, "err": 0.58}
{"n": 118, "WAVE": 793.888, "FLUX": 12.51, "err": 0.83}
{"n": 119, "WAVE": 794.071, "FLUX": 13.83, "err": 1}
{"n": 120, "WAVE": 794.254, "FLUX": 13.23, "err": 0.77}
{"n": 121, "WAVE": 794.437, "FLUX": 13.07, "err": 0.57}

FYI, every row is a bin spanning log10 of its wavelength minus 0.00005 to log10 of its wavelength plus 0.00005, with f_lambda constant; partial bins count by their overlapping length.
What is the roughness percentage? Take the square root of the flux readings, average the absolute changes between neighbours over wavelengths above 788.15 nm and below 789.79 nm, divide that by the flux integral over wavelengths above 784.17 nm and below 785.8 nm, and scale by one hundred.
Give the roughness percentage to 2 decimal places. 0.56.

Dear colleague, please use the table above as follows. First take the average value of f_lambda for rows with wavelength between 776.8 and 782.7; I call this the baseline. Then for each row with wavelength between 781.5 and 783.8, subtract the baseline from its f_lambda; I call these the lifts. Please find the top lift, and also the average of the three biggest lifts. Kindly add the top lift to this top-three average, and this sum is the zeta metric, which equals 2.8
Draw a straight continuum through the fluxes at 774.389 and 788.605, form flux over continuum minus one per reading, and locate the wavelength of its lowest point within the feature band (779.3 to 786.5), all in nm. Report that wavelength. 780.116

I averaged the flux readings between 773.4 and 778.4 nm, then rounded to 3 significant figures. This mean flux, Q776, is 13.2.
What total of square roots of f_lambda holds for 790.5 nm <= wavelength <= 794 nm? 67.0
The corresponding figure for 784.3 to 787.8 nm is 68.7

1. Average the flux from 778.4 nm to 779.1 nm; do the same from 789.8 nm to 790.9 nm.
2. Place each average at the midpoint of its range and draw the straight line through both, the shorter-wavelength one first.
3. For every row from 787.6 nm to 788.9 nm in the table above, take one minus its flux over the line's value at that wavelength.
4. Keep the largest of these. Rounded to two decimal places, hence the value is 0.00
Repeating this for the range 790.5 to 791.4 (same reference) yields 0.07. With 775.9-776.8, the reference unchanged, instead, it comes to 0.01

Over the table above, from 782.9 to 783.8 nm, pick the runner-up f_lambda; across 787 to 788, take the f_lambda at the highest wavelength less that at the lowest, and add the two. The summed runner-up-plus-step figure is 13.7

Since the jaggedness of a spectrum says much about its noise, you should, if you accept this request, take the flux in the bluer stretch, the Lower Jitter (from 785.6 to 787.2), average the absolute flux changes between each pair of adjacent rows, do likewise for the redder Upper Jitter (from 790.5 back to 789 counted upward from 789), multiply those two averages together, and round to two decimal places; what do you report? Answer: 0.64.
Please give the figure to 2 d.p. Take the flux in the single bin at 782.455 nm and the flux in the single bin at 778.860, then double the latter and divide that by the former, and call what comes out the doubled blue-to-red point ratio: 1.94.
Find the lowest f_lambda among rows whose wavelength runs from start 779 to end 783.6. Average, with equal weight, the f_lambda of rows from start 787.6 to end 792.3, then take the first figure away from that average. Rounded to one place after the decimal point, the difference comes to 2.3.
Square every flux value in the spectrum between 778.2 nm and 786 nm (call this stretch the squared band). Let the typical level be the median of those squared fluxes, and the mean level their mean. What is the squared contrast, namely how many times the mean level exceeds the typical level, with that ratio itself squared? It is 1.02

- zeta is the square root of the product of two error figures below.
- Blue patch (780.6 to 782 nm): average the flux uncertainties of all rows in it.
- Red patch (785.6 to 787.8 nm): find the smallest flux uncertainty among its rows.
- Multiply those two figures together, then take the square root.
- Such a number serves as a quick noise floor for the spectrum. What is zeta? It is 0.587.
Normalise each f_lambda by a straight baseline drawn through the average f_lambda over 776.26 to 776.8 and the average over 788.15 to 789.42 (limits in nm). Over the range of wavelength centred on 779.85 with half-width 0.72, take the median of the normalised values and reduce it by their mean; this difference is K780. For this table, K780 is 0.012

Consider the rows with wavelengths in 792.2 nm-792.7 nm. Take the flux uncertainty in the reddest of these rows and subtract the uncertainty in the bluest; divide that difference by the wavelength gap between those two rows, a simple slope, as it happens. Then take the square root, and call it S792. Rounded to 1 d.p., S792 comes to 1.4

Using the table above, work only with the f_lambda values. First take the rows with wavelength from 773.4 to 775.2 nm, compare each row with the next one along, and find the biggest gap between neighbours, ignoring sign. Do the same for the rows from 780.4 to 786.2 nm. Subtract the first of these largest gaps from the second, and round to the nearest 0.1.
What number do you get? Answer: 1.1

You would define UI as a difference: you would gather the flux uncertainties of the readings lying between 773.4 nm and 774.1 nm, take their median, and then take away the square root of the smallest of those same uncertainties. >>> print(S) -0.17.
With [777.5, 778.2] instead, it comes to -0.10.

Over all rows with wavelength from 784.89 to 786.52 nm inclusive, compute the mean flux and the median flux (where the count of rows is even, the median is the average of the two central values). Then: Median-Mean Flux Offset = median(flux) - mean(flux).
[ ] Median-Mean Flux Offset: 0.10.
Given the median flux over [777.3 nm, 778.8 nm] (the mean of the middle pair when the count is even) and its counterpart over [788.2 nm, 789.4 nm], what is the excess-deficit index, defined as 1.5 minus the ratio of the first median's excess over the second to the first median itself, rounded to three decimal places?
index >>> 1.471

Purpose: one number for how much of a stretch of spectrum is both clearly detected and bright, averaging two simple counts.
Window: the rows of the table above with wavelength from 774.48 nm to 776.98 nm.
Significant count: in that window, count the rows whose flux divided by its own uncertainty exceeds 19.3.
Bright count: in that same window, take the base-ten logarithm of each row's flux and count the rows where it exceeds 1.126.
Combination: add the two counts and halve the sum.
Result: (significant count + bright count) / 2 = 4.0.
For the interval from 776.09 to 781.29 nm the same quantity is 11.5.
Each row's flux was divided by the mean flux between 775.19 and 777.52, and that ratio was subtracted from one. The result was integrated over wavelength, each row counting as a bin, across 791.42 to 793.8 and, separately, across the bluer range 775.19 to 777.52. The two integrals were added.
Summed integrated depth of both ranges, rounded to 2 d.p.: 0.15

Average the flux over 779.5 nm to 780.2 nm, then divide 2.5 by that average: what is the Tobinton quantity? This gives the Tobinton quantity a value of 0.206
